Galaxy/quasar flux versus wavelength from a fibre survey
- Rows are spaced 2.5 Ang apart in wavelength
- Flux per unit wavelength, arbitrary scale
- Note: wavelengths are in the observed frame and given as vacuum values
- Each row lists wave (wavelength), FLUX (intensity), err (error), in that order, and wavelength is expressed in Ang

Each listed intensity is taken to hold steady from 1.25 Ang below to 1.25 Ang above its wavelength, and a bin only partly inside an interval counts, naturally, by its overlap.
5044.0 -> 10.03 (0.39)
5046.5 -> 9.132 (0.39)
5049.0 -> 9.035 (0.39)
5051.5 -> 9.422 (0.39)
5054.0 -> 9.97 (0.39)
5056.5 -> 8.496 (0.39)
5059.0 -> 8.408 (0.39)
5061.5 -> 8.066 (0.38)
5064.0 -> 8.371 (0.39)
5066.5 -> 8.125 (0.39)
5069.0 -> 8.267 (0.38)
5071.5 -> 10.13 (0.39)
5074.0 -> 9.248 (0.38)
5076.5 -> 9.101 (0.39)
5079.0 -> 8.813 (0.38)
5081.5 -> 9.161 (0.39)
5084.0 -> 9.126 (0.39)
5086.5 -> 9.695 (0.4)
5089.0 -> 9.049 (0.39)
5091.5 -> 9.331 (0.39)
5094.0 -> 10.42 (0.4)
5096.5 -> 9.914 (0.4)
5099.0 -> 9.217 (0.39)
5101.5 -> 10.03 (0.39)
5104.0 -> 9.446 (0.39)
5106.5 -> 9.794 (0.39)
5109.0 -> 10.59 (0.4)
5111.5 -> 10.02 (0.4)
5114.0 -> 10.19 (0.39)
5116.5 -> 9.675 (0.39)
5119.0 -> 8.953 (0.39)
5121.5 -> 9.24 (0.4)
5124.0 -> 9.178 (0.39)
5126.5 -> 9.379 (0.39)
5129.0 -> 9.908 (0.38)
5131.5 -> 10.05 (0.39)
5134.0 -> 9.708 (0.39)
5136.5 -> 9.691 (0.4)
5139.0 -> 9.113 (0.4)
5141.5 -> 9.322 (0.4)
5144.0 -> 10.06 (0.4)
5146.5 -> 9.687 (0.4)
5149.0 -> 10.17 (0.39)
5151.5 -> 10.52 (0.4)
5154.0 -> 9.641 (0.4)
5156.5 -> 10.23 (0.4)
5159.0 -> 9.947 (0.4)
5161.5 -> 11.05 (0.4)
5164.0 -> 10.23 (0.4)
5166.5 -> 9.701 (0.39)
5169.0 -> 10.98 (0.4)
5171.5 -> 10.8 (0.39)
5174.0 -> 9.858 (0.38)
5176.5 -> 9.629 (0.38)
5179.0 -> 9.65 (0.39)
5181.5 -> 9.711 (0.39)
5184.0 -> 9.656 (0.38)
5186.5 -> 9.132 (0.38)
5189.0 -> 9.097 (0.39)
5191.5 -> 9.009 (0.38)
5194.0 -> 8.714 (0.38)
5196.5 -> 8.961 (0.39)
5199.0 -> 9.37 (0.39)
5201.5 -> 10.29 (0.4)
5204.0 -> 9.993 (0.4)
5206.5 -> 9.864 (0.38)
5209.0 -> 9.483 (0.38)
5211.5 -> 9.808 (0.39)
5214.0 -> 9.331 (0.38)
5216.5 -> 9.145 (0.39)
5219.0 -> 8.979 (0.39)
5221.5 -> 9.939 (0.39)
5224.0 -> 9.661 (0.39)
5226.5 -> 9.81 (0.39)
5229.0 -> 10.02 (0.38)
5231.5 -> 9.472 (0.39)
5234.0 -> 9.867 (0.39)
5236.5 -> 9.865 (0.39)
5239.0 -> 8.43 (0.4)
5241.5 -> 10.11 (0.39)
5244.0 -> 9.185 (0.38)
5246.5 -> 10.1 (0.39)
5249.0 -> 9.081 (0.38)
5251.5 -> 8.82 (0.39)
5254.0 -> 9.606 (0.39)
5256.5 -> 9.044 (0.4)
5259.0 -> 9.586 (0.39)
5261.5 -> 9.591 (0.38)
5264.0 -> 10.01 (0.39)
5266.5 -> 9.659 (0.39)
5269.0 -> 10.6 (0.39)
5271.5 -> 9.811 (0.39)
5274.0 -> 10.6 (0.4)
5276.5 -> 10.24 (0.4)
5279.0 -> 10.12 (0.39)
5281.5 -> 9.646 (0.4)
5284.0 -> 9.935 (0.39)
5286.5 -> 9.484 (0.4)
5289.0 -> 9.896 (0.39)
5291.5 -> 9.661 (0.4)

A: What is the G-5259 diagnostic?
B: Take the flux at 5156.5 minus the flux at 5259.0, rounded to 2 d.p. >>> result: 0.64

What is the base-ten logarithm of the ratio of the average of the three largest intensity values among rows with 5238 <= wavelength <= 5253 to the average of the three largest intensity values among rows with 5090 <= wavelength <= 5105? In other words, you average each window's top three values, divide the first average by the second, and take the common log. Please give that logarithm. -0.014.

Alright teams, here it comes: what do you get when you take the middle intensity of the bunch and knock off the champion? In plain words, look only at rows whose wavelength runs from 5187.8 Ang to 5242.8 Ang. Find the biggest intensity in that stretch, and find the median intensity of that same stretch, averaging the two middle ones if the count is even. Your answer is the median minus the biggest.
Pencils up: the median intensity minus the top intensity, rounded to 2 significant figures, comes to -0.72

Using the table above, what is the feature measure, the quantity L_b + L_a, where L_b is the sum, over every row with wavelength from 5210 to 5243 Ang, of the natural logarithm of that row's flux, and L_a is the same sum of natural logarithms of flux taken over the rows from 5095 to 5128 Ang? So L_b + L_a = 58.8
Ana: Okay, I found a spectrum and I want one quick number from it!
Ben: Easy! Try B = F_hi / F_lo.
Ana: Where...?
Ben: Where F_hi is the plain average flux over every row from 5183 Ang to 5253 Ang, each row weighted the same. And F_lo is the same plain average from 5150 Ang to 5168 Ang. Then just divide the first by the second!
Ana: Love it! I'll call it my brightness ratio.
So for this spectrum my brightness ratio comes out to 0.93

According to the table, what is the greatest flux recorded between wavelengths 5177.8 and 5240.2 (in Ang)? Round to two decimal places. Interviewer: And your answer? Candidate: 10.29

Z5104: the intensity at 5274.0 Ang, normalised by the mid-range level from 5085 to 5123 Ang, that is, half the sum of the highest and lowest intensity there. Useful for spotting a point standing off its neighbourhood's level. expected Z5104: 1.08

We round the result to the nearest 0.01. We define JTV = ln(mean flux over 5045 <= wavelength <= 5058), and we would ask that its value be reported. 2.22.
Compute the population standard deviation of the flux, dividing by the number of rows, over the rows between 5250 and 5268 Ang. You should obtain 0.37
